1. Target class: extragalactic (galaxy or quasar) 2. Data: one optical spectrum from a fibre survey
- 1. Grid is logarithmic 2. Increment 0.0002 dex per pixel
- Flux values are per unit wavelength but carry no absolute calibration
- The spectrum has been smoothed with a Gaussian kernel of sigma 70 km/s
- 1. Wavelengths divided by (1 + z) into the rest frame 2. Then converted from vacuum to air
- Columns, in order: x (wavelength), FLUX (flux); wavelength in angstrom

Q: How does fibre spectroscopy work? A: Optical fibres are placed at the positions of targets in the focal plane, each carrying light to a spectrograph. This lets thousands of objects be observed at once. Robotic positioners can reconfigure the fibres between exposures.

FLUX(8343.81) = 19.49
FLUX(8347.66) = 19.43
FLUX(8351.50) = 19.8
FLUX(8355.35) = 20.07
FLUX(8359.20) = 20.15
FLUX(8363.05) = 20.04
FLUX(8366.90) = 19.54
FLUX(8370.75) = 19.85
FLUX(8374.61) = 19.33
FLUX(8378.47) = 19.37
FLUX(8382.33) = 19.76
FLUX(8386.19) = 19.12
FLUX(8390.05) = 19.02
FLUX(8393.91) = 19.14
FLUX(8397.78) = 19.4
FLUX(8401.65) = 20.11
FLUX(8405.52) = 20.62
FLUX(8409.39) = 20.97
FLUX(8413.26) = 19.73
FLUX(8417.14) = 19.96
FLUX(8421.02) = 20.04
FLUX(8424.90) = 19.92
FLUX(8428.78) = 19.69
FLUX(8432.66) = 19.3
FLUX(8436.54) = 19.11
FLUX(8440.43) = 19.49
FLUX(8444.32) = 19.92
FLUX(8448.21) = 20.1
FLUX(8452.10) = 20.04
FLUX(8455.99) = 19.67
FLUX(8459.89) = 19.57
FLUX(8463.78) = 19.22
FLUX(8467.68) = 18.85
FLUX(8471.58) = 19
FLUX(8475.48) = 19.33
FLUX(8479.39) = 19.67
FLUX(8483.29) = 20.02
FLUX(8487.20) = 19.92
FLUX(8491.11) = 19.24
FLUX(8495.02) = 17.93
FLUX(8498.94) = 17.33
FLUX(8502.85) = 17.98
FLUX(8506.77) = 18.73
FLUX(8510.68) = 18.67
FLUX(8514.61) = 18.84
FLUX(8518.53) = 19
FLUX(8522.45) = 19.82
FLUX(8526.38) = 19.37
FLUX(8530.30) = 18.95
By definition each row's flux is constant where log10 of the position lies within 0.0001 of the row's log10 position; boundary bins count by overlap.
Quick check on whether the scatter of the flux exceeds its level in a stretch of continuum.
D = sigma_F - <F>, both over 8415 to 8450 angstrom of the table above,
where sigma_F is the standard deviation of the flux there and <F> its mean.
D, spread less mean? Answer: -19.4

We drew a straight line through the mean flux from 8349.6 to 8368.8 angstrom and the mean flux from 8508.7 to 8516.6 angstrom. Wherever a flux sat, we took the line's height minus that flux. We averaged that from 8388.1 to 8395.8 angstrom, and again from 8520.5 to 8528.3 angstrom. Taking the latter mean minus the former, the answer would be -1.52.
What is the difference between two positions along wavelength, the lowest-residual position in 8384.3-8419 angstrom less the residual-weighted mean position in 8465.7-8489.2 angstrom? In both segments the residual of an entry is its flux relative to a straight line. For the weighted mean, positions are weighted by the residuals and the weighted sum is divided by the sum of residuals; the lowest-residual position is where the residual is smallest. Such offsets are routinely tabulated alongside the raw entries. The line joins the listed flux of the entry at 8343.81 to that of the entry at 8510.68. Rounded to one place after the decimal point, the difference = -92.2 angstrom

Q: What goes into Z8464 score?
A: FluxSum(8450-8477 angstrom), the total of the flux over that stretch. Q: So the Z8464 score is 136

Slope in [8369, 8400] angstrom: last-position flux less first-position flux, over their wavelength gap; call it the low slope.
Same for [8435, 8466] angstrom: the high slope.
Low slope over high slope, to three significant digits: -4.12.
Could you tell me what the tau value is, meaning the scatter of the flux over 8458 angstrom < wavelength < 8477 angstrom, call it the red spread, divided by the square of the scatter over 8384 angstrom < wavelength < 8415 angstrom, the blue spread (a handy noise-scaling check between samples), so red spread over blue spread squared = 0.5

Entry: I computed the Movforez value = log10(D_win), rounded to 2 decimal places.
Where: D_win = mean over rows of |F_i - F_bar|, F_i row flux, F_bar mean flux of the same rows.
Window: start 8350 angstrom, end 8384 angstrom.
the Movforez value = -0.62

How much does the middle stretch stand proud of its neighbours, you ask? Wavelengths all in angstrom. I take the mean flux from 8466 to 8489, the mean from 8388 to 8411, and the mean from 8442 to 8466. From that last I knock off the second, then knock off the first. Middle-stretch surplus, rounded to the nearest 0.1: -19.6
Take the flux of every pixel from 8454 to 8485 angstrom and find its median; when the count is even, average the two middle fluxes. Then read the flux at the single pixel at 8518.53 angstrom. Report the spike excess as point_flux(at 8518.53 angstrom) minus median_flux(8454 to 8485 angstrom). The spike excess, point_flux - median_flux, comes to -0.45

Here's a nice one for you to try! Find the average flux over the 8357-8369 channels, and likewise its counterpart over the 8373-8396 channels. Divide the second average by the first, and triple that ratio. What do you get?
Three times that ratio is 2.91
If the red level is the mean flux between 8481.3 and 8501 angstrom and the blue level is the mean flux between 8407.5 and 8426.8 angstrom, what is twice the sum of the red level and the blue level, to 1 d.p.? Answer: 78.0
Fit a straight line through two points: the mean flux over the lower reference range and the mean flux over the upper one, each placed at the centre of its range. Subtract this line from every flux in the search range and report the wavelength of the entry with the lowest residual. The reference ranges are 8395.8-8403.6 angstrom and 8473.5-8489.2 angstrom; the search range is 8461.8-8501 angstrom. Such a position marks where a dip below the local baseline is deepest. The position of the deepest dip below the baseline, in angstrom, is 8498.94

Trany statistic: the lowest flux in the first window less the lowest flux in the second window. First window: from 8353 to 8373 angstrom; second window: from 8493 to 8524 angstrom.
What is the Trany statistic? 2.2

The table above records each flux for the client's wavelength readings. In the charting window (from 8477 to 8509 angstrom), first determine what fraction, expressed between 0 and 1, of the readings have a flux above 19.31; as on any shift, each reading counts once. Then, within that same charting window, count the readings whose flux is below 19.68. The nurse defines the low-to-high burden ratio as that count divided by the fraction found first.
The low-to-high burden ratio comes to 16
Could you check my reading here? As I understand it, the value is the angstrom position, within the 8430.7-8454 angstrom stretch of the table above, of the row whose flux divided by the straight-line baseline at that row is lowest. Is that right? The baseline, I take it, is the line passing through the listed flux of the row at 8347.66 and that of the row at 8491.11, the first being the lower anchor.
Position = 8436.54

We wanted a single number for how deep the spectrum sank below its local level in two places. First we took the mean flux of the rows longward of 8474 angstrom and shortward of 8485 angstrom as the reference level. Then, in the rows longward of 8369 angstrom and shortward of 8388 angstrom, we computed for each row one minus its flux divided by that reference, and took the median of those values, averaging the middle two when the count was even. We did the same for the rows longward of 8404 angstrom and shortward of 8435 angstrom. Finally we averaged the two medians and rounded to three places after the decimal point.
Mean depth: 0.001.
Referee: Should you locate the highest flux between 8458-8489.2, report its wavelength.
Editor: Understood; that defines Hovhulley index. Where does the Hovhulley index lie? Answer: 8483.29 angstrom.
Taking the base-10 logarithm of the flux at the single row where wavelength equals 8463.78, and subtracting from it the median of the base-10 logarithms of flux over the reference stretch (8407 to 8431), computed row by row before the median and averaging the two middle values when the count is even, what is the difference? -0.0160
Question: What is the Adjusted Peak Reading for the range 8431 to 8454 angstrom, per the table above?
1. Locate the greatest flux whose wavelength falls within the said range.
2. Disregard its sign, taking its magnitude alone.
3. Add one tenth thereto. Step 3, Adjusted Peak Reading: 20.2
